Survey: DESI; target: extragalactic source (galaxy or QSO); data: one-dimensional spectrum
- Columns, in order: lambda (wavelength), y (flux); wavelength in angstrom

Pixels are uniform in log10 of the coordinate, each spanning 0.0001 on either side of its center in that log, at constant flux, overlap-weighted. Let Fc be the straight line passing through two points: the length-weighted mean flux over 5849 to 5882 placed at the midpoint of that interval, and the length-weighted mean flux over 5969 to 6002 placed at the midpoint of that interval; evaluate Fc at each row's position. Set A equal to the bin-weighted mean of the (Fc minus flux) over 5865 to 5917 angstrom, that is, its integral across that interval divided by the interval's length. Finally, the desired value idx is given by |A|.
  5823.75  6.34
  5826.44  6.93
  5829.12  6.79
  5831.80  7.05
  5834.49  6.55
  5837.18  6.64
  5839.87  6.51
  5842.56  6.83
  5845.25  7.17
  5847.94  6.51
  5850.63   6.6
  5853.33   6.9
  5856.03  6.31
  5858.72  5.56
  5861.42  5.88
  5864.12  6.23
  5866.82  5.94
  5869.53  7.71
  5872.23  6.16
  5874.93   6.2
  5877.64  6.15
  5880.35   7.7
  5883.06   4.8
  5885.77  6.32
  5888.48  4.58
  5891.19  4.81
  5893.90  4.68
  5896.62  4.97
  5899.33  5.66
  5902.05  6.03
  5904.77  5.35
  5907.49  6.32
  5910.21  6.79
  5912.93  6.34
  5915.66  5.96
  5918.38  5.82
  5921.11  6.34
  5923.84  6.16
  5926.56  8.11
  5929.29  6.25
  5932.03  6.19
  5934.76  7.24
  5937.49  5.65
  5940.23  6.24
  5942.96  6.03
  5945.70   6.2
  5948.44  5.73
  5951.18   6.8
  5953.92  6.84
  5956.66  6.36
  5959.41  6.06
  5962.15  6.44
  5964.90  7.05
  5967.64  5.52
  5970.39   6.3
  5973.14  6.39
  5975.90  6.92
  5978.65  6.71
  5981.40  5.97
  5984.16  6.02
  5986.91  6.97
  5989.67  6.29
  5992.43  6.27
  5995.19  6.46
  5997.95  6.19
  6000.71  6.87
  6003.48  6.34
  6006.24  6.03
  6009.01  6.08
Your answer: 0.5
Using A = 0.5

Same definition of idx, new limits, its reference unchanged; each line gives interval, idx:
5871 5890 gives 0.5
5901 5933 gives 0.1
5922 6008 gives 0.0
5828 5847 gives 0.4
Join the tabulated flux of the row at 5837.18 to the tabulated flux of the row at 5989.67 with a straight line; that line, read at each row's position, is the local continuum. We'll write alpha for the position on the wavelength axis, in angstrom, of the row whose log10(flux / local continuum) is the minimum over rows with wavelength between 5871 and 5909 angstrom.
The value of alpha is 5888.48 angstrom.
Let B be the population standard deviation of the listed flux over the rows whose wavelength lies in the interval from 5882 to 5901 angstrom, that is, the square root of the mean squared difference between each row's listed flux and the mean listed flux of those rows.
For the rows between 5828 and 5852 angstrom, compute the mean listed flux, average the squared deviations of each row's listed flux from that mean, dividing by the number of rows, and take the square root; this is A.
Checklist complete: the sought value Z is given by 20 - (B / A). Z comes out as 17.4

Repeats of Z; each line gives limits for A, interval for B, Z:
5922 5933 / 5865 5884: 18.9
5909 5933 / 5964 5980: 19.2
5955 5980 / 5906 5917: 19.3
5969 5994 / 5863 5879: 18.3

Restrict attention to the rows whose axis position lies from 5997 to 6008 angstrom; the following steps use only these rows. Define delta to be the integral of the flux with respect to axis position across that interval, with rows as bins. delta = 70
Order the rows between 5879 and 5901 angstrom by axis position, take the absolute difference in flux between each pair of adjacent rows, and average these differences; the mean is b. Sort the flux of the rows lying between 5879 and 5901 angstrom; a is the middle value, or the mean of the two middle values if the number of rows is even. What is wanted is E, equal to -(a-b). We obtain -3.8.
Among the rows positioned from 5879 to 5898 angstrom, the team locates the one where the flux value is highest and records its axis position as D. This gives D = 5880.35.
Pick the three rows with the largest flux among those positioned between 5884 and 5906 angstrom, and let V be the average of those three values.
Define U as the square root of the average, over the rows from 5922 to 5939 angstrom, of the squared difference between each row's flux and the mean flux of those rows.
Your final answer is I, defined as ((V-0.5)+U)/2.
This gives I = 3.16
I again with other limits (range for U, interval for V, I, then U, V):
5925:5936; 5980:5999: 3.43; 0.79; 6.57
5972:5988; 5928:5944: 3.24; 0.40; 6.58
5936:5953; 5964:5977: 3.33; 0.38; 6.79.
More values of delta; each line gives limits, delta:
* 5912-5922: 61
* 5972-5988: 104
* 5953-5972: 121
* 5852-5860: 50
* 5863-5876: 84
